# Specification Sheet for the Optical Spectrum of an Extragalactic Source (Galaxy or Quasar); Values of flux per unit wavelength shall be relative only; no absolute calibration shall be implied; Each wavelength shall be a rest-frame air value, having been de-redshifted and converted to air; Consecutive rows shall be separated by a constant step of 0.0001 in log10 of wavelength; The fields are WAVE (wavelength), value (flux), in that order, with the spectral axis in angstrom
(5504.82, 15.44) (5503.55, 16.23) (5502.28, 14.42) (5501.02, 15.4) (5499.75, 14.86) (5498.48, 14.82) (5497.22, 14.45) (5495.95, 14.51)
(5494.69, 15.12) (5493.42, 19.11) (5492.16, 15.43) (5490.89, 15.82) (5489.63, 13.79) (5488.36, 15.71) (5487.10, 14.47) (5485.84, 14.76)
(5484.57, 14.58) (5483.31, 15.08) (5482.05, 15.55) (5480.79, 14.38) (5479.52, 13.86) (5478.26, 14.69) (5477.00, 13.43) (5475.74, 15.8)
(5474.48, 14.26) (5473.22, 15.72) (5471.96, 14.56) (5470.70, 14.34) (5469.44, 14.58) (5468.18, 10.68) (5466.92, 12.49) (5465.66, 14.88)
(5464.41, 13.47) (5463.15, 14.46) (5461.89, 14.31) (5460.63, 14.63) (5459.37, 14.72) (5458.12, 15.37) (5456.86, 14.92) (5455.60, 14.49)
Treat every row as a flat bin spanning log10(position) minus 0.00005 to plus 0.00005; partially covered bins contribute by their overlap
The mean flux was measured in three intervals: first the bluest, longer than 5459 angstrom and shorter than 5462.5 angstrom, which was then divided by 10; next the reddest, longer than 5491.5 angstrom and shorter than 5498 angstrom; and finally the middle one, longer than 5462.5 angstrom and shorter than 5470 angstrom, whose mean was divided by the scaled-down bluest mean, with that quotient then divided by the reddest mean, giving 0.59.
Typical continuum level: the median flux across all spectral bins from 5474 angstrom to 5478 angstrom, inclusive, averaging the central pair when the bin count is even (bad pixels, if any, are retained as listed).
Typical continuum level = 14.3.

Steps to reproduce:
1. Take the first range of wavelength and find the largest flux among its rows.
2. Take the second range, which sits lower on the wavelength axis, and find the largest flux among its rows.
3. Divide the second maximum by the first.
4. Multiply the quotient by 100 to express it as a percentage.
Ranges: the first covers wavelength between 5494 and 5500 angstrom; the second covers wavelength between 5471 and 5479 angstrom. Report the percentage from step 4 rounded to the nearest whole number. 104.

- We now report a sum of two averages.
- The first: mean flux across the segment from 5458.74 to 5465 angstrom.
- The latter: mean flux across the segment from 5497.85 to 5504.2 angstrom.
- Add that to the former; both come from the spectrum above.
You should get 29.5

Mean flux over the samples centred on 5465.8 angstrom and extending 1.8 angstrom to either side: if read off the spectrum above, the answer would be 13.6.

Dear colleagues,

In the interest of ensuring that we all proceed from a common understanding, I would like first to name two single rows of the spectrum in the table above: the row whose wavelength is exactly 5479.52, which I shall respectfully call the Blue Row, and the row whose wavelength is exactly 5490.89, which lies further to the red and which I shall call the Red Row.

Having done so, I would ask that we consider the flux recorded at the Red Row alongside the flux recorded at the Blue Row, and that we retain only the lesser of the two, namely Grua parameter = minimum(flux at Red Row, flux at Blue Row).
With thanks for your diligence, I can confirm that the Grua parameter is 13.9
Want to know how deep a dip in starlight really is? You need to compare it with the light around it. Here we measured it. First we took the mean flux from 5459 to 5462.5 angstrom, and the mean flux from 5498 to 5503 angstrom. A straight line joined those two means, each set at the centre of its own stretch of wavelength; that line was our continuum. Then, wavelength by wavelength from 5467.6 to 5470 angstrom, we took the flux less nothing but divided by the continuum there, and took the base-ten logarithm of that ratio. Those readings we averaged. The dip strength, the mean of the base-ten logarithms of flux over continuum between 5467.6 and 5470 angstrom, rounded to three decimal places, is -0.069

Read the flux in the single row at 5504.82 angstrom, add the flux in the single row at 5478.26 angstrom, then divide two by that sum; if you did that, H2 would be 0.066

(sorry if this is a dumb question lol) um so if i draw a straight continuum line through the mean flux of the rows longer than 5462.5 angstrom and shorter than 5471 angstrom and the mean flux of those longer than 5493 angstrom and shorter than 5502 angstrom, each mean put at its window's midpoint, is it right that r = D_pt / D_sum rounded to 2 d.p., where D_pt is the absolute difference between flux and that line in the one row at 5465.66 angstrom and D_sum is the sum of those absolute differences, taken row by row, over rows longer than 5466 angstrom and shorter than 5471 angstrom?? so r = 0.26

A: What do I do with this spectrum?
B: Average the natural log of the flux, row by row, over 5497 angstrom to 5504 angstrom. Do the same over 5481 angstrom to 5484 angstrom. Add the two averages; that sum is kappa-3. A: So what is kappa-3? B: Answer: 5.44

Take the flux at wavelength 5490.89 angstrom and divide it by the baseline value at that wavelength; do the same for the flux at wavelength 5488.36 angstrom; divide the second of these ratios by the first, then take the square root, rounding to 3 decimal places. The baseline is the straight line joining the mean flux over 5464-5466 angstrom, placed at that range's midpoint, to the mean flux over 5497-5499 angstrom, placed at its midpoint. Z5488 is 0.998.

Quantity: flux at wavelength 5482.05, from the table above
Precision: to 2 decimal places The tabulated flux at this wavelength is 15.55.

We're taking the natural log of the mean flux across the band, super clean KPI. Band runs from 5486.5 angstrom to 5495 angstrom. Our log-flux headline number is 2.75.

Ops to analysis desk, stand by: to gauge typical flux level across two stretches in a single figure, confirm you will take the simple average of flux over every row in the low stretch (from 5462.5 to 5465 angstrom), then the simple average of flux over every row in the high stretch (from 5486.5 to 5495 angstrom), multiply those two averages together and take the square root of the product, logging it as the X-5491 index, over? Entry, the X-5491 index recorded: 14.8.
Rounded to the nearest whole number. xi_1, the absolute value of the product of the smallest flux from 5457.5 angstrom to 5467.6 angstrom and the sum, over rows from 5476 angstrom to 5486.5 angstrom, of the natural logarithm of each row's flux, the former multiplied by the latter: 267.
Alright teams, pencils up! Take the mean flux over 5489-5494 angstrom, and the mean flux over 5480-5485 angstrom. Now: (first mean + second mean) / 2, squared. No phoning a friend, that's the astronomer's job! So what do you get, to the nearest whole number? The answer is 239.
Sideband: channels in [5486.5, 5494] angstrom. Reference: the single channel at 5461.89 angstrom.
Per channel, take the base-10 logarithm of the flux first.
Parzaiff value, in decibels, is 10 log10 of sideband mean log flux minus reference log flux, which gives -14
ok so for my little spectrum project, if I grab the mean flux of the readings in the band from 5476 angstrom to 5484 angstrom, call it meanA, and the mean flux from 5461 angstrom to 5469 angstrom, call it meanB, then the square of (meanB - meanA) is 1.2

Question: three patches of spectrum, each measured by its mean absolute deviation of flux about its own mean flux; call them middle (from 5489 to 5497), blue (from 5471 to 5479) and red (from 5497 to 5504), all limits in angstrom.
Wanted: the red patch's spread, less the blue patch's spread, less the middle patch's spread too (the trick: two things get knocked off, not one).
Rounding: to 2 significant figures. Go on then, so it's -1.4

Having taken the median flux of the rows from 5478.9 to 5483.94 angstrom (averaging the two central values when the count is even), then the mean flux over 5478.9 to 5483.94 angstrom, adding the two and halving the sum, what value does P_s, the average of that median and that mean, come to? 14.7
